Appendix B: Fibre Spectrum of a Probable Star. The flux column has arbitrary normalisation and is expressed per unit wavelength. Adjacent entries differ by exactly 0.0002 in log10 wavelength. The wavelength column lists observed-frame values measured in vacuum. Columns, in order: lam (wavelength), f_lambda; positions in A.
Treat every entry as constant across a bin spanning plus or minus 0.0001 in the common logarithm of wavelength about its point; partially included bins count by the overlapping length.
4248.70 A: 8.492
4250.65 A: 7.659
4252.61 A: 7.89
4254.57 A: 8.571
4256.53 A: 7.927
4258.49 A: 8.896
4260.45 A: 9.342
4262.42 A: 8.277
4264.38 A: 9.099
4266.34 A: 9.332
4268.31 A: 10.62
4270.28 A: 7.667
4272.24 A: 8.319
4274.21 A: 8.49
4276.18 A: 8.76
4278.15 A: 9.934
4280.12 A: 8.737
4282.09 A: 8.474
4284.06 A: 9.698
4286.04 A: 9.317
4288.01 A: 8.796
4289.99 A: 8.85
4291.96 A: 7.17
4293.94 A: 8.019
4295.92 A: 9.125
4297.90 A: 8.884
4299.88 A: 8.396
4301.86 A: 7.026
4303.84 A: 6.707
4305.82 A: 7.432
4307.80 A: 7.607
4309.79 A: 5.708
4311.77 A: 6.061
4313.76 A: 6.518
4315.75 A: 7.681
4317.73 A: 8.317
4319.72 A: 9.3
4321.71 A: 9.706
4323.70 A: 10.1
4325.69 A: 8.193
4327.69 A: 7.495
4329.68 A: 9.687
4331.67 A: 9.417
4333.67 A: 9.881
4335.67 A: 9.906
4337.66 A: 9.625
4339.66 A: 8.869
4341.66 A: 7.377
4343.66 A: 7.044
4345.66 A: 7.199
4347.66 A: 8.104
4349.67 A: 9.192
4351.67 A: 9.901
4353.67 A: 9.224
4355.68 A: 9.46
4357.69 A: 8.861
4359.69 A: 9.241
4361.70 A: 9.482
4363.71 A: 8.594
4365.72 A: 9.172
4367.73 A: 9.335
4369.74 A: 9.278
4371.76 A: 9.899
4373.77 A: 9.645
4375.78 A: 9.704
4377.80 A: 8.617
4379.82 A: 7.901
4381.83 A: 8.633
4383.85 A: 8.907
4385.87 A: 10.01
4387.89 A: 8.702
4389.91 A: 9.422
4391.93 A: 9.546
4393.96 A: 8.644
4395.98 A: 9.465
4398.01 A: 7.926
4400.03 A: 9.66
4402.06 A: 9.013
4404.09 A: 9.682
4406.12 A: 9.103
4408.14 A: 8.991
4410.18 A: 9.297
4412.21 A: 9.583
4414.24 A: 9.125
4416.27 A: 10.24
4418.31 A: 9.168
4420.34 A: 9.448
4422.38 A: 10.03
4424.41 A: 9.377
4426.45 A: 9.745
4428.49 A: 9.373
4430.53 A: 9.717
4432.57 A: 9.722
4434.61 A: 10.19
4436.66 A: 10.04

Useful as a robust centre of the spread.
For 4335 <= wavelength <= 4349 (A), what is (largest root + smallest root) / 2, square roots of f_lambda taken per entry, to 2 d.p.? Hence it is 2.90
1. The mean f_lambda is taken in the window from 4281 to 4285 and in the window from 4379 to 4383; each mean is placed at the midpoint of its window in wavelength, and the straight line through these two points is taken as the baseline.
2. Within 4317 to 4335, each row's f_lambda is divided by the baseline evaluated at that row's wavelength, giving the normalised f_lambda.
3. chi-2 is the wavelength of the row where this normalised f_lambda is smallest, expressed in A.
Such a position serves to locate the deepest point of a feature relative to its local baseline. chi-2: 4327.69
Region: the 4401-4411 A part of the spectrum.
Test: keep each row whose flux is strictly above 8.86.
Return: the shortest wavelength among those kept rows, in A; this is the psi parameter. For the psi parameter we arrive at 4402.06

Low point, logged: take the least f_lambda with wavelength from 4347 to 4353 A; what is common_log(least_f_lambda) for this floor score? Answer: 0.909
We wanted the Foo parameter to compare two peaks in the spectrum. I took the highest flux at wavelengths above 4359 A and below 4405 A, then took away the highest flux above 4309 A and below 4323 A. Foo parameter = 0.30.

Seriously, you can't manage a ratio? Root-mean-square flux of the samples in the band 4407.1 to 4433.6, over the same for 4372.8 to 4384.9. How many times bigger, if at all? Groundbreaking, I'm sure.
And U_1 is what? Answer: 1.07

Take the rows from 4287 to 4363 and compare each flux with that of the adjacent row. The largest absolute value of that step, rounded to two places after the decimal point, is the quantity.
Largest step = 2.19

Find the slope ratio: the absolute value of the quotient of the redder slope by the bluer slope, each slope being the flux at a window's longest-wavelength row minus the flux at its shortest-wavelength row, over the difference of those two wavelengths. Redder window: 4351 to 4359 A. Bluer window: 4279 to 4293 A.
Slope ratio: 1.3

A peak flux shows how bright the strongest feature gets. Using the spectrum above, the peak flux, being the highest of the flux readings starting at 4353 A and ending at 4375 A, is 9.899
